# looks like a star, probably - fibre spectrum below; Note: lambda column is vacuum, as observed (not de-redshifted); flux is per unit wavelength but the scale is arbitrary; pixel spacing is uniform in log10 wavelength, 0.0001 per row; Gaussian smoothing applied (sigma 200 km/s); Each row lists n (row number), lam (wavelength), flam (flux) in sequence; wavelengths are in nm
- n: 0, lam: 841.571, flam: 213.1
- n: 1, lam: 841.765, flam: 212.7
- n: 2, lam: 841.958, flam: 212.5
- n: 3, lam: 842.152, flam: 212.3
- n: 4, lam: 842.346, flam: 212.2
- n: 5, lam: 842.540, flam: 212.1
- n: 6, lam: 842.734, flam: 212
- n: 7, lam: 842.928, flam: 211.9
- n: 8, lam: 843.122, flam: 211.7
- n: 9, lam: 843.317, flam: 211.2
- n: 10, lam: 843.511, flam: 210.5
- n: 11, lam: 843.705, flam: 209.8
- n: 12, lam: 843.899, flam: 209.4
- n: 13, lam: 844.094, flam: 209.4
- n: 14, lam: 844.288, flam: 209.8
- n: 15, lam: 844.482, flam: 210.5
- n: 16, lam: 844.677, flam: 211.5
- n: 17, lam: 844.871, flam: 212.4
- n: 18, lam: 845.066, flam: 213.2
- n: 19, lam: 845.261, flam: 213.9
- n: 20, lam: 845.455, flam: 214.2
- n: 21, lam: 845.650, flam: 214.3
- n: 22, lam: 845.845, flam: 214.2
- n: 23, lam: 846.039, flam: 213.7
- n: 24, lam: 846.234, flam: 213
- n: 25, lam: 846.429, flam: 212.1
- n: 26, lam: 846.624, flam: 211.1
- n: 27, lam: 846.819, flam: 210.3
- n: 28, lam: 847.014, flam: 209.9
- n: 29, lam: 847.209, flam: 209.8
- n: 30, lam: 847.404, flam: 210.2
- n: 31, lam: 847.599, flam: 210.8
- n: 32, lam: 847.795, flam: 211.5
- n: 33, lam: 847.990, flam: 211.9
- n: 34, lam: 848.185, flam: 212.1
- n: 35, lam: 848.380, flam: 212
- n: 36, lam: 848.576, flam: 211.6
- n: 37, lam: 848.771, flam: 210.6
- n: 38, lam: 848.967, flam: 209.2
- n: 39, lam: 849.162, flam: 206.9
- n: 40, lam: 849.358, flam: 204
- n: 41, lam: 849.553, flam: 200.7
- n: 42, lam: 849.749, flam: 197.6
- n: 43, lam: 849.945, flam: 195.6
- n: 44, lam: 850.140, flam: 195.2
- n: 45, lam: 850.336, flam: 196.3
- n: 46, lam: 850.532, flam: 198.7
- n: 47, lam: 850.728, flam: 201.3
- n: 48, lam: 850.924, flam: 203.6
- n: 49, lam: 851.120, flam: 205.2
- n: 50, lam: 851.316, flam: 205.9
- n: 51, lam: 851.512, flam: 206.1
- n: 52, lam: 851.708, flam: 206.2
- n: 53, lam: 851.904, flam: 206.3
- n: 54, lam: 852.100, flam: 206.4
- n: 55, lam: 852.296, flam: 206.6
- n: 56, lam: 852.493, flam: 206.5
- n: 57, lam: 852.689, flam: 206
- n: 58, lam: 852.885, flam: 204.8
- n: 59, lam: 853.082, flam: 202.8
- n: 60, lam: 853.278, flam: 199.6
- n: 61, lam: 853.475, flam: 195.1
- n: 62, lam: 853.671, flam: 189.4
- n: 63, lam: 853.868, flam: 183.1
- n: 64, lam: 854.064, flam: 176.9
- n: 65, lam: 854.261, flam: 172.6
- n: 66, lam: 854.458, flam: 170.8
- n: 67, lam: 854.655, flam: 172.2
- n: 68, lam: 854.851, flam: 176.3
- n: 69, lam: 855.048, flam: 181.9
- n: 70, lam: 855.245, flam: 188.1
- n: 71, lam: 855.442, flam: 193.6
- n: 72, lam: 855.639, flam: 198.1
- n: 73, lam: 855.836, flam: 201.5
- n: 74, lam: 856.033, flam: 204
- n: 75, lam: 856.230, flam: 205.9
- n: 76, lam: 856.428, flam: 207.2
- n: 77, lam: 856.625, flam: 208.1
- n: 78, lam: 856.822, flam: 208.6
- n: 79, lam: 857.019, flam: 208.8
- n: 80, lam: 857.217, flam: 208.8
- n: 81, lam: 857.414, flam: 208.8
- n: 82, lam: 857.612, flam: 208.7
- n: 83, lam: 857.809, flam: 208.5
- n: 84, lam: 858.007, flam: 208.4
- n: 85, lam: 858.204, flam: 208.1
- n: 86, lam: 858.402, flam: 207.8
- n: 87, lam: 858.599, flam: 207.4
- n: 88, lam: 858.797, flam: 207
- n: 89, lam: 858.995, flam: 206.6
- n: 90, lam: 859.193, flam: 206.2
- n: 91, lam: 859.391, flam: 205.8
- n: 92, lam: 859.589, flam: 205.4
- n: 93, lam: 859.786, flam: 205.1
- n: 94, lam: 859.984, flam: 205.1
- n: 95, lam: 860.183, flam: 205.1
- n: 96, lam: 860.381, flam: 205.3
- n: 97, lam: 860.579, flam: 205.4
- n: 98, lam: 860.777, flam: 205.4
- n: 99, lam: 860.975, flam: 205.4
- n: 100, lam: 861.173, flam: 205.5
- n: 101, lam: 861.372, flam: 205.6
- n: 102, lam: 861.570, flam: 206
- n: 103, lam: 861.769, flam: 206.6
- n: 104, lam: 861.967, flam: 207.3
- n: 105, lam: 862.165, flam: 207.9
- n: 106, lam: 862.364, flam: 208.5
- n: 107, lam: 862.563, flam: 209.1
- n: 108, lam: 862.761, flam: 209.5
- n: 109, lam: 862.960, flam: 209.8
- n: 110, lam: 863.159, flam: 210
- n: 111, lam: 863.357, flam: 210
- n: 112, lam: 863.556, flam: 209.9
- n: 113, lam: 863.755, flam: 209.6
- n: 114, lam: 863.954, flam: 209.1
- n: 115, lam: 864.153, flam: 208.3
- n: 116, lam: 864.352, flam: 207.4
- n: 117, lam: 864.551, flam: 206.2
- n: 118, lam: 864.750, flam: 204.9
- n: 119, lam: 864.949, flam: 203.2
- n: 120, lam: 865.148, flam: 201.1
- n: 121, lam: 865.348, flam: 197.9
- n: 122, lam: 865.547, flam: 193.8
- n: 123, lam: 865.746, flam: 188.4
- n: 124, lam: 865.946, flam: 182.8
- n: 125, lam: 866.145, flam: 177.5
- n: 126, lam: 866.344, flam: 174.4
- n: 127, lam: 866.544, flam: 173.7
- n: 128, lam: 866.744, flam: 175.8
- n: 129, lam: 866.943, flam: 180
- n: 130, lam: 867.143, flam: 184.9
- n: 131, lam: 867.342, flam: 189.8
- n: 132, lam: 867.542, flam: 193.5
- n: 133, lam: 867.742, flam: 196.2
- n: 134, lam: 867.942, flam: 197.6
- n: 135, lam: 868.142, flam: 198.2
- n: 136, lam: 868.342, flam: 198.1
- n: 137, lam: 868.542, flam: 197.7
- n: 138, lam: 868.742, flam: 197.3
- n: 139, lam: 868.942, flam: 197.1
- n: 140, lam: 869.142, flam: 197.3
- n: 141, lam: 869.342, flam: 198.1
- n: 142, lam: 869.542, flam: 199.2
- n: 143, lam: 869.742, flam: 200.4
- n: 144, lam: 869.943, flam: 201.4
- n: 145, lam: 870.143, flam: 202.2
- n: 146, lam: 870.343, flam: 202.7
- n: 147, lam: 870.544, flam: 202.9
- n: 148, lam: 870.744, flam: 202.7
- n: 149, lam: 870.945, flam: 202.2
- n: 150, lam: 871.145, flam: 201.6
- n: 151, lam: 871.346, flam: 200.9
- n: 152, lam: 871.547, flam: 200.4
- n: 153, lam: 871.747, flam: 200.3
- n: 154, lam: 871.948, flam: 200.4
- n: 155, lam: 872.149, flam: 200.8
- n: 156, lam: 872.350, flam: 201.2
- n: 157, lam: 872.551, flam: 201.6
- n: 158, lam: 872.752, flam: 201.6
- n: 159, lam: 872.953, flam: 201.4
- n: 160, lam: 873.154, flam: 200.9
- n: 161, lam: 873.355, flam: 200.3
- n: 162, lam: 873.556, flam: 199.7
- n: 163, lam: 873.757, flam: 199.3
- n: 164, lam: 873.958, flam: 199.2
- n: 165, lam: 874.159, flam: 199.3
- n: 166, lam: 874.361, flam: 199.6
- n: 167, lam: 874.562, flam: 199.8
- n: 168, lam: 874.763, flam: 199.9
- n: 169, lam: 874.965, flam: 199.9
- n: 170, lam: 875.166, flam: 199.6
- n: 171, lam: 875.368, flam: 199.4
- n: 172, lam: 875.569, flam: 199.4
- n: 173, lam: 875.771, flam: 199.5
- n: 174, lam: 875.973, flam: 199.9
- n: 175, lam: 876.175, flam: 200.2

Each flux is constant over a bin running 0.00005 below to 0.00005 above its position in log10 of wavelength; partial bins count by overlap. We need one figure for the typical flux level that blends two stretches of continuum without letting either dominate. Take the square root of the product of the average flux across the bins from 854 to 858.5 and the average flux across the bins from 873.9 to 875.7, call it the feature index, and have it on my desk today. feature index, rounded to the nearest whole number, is 198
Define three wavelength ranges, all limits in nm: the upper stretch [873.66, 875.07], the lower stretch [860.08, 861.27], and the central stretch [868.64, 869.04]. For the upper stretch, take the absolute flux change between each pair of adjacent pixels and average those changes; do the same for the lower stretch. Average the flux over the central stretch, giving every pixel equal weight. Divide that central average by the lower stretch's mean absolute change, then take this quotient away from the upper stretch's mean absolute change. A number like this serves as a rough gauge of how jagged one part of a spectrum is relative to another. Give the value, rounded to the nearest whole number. -2465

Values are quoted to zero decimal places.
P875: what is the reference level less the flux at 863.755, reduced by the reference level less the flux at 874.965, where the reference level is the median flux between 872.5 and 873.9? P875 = -10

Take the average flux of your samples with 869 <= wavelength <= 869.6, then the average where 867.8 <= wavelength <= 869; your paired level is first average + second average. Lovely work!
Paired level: 396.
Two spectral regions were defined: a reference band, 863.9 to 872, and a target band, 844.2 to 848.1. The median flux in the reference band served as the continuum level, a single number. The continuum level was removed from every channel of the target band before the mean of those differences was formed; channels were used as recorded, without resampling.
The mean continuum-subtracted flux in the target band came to 14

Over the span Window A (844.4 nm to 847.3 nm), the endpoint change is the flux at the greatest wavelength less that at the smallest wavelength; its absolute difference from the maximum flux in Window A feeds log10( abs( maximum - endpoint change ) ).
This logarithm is 2.33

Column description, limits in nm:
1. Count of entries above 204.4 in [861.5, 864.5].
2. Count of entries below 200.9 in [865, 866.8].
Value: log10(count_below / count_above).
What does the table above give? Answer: -0.27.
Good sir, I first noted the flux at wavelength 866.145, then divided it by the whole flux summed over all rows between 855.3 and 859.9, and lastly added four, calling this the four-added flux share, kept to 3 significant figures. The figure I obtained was 4.04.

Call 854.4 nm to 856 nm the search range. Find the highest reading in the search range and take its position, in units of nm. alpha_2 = 855.836 nm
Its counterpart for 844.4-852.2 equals 845.650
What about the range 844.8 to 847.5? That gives 845.650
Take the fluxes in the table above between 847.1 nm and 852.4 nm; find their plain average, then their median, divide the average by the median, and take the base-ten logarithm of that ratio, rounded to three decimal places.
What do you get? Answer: -0.001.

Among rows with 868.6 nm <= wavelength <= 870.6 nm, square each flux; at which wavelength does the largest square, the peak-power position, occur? 870.544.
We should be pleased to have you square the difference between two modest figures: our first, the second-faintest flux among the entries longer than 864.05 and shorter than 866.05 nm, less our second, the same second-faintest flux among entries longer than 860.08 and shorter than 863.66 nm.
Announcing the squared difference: 286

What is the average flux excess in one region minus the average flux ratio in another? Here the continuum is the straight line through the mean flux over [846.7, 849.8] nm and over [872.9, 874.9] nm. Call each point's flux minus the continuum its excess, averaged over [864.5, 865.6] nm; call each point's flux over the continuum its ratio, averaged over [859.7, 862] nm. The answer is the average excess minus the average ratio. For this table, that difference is -3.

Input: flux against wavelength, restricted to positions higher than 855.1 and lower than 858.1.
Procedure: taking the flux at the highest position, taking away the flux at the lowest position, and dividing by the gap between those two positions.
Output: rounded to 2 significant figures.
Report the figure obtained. 7.3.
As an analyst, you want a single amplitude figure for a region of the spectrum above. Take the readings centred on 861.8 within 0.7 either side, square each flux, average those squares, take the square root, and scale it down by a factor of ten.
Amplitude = 20.7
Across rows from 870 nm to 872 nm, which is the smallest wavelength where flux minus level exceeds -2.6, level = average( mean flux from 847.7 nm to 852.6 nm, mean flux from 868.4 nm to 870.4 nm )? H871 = 870.143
